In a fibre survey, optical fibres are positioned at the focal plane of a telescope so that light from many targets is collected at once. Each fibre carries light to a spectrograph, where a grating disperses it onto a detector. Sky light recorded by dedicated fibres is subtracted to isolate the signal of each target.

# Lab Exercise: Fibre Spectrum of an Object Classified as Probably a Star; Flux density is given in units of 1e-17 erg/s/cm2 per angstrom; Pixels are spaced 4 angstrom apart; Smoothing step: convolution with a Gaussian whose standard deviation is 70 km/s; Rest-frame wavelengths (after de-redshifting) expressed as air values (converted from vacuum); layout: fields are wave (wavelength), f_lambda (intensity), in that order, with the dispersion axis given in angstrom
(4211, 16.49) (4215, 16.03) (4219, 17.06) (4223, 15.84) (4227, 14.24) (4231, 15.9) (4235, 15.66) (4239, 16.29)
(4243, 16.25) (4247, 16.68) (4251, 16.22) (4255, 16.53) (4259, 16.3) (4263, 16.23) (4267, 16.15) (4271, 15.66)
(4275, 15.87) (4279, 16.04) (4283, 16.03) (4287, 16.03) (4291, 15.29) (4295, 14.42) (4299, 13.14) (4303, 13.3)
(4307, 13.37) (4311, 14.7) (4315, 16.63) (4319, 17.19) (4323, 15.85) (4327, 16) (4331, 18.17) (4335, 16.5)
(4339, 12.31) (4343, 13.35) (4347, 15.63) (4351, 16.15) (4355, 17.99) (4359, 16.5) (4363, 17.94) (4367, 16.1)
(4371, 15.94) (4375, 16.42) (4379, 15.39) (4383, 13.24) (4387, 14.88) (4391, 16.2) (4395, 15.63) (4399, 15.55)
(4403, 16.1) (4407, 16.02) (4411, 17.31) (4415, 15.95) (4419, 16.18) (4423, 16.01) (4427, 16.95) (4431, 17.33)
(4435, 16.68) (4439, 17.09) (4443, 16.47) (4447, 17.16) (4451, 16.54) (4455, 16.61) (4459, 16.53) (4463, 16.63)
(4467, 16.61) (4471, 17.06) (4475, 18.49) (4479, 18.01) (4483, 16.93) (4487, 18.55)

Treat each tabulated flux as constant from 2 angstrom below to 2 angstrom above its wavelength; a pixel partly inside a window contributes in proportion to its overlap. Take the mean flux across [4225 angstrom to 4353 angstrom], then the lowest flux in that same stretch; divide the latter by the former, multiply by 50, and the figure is 40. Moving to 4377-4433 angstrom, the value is 42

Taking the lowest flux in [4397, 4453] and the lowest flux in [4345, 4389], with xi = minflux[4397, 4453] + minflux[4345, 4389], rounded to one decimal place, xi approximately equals 28.8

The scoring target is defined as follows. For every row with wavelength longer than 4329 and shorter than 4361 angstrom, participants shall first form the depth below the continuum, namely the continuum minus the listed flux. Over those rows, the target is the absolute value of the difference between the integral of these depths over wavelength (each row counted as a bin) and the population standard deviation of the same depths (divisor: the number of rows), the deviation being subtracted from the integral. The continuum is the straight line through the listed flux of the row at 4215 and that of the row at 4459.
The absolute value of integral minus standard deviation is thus 13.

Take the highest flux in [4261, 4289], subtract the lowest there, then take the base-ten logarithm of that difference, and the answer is -0.24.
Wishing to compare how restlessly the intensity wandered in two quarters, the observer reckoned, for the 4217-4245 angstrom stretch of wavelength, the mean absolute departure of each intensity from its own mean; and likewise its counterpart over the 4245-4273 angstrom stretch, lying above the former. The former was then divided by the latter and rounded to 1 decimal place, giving 2.6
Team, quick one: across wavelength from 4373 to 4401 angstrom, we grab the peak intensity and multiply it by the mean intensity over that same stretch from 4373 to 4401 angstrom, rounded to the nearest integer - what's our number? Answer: 252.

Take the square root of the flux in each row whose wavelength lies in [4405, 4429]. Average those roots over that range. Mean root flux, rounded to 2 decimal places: 4.05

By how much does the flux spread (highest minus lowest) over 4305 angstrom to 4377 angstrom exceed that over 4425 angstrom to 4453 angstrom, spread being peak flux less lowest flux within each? 5.0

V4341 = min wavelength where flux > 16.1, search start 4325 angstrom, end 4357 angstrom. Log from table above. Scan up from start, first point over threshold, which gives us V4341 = 4331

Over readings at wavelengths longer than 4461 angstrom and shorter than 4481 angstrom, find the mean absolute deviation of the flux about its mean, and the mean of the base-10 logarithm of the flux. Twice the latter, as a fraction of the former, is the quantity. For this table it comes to 3.5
